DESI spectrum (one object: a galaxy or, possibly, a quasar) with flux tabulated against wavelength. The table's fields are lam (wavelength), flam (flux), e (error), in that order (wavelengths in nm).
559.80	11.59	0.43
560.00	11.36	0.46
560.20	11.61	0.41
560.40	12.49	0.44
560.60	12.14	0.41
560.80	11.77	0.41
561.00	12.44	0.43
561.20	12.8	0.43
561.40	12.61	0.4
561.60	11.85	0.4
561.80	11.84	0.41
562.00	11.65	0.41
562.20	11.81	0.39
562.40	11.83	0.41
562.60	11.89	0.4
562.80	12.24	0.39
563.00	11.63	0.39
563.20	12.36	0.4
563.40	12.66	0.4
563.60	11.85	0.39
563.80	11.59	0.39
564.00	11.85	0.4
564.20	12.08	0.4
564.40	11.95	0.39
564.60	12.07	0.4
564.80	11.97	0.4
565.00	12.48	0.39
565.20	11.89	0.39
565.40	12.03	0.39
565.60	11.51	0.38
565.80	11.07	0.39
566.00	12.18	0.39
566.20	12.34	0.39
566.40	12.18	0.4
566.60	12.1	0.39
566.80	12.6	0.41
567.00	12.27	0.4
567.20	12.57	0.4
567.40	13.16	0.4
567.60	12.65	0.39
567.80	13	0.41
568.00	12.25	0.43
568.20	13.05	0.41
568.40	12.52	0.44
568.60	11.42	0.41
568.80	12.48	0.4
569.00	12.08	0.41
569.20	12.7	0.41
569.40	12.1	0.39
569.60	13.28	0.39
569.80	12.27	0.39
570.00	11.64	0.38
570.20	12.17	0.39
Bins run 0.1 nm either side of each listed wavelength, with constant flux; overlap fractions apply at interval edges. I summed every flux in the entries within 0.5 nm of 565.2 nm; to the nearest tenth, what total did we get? 59.9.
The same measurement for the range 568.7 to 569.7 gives 62.6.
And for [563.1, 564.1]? 60.3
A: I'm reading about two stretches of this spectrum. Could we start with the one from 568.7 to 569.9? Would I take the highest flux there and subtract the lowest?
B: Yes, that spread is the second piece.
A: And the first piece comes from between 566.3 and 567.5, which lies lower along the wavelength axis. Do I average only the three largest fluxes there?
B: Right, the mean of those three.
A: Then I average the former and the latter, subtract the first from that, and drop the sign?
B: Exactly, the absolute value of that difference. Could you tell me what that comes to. 5.8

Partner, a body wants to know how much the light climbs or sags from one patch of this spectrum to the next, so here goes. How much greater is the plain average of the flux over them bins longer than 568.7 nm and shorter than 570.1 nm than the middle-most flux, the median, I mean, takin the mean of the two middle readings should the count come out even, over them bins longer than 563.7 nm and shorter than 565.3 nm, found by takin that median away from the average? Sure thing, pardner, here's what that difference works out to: 0.4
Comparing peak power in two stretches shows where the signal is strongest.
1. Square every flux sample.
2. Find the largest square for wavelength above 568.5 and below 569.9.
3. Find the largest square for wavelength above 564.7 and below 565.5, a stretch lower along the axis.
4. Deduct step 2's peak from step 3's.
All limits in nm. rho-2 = -21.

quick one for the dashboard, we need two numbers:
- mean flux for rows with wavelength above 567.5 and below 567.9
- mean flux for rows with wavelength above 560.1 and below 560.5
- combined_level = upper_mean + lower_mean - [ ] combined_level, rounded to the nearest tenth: 24.9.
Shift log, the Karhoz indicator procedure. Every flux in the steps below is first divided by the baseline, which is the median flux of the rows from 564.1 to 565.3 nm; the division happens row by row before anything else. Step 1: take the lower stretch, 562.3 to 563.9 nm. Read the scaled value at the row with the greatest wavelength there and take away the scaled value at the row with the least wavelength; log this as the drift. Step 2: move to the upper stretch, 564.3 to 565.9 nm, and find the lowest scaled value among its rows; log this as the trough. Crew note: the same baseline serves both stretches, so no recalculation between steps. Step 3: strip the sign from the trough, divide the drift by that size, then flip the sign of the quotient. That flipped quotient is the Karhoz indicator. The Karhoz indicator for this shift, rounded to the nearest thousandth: 0.022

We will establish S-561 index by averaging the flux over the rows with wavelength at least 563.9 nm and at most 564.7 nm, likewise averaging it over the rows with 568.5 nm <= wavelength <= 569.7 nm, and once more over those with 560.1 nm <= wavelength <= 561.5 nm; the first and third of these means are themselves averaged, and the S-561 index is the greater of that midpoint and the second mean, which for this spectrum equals 12.3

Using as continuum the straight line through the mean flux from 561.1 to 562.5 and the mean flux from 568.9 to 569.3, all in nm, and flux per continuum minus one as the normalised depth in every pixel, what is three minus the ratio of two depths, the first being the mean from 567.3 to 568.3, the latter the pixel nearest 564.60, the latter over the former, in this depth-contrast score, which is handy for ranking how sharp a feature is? 3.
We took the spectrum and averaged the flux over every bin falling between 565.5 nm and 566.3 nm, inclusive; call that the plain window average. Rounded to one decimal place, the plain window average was 11.8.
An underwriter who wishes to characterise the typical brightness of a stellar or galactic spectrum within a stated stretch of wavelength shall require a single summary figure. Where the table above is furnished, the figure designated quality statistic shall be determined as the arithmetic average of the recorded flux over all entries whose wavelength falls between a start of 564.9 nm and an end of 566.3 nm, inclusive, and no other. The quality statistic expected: 11.9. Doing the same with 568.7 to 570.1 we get 12.4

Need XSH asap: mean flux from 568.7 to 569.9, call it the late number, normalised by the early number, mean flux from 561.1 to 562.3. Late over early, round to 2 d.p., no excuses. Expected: 1.03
